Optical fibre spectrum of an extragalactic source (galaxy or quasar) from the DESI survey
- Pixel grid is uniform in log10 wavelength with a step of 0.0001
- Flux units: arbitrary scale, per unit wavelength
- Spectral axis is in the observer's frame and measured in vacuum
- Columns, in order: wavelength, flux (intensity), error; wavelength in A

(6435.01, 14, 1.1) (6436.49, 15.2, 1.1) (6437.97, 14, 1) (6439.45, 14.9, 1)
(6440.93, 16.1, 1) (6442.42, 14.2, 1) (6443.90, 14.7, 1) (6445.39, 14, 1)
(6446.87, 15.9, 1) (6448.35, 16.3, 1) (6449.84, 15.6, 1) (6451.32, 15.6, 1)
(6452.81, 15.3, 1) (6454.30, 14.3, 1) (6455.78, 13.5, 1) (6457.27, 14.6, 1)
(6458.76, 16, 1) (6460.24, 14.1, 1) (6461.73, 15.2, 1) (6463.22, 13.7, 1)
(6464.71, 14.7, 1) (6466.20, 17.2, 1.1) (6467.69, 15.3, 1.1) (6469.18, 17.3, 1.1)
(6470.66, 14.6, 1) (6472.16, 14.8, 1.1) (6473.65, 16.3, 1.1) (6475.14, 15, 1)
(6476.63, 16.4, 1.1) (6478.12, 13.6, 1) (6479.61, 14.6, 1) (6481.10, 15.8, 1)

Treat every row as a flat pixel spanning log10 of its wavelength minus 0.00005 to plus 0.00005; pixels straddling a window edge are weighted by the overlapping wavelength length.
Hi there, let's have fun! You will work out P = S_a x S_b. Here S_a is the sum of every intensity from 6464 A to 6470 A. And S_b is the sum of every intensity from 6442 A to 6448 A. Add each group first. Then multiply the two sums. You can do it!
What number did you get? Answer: 3793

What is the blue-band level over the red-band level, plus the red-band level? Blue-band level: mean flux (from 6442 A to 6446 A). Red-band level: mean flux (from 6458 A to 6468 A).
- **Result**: 16.1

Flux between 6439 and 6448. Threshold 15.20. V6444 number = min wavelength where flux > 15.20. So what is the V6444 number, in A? 6440.93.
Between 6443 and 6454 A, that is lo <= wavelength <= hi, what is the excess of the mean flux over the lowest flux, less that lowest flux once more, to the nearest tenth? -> -12.7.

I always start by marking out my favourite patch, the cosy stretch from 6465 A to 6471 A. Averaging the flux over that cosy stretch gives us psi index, 16.1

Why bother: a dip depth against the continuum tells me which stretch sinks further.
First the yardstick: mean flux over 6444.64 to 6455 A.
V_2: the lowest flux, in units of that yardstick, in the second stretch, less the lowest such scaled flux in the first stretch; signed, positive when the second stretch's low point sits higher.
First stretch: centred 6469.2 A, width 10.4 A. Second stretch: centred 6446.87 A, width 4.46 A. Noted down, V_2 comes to -0.039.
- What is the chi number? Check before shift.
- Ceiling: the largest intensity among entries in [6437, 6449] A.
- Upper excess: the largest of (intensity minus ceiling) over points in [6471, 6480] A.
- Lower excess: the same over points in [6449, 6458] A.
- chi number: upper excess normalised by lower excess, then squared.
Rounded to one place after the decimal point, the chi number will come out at 0.0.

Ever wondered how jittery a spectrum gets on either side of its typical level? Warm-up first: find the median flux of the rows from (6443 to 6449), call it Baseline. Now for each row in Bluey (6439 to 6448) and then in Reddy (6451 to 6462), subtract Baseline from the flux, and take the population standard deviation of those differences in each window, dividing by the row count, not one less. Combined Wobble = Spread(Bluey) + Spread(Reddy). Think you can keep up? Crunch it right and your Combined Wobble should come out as 1.58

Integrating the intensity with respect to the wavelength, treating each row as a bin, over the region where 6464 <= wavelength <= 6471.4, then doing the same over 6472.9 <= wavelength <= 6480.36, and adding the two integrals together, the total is 231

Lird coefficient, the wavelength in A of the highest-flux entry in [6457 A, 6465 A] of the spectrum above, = 6458.76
